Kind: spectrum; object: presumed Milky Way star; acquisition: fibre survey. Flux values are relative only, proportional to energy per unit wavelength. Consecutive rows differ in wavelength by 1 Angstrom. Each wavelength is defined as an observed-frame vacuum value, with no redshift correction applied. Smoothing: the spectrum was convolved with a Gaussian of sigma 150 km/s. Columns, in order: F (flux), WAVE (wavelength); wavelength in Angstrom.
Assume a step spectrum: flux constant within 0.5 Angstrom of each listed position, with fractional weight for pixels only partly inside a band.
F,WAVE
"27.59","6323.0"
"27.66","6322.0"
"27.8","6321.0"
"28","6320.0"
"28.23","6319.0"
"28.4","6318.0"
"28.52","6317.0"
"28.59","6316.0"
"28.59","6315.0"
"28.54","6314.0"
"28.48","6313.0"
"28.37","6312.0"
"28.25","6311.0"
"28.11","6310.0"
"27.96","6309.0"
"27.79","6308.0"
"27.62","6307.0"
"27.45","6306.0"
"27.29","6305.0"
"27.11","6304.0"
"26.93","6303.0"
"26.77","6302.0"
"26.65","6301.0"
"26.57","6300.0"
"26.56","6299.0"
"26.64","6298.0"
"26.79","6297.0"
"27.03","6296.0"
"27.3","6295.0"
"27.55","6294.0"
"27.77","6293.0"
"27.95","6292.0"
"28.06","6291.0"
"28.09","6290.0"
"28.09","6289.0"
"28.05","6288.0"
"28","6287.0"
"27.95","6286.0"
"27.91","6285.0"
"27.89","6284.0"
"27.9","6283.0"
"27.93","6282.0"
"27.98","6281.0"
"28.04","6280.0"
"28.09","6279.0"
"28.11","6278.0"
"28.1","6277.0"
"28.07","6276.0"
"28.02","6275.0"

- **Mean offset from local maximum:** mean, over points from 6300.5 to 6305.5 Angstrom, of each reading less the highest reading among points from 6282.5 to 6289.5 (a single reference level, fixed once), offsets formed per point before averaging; -1.1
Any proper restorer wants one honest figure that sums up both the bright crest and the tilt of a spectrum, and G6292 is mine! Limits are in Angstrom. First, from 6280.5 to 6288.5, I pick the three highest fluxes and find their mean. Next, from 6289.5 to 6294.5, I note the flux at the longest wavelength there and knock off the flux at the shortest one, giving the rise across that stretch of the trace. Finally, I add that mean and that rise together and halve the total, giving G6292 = 13.7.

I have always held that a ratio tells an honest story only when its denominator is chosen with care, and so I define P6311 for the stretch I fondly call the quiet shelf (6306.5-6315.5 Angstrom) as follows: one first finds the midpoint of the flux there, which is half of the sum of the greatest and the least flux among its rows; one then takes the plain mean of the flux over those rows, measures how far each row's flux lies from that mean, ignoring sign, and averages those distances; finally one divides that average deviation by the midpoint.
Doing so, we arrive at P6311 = 0.010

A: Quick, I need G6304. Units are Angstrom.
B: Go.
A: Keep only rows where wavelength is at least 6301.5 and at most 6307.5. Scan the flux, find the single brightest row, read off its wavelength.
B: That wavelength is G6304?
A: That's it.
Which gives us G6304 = 6307.0 Angstrom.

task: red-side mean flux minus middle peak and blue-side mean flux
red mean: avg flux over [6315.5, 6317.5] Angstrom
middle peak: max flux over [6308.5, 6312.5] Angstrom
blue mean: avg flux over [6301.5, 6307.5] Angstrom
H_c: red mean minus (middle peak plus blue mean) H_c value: -27.0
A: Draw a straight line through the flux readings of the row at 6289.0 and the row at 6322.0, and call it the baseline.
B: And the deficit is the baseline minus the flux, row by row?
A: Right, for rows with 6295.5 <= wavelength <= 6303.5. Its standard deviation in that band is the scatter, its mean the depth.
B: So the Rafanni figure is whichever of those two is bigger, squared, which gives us 1.47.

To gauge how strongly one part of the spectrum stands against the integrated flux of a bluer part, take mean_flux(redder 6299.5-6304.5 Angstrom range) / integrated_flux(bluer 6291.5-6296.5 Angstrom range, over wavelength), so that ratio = 0.195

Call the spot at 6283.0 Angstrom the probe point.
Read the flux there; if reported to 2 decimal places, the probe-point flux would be 27.90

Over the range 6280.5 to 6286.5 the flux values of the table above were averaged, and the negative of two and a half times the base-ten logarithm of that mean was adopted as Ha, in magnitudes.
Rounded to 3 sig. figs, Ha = -3.62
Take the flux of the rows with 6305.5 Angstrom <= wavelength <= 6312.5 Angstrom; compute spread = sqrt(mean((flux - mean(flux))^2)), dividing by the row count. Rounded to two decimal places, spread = 0.31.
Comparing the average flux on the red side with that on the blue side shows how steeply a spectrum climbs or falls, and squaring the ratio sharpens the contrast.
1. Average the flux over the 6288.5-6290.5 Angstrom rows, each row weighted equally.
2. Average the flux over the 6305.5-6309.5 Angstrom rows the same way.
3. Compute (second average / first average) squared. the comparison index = 0.97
